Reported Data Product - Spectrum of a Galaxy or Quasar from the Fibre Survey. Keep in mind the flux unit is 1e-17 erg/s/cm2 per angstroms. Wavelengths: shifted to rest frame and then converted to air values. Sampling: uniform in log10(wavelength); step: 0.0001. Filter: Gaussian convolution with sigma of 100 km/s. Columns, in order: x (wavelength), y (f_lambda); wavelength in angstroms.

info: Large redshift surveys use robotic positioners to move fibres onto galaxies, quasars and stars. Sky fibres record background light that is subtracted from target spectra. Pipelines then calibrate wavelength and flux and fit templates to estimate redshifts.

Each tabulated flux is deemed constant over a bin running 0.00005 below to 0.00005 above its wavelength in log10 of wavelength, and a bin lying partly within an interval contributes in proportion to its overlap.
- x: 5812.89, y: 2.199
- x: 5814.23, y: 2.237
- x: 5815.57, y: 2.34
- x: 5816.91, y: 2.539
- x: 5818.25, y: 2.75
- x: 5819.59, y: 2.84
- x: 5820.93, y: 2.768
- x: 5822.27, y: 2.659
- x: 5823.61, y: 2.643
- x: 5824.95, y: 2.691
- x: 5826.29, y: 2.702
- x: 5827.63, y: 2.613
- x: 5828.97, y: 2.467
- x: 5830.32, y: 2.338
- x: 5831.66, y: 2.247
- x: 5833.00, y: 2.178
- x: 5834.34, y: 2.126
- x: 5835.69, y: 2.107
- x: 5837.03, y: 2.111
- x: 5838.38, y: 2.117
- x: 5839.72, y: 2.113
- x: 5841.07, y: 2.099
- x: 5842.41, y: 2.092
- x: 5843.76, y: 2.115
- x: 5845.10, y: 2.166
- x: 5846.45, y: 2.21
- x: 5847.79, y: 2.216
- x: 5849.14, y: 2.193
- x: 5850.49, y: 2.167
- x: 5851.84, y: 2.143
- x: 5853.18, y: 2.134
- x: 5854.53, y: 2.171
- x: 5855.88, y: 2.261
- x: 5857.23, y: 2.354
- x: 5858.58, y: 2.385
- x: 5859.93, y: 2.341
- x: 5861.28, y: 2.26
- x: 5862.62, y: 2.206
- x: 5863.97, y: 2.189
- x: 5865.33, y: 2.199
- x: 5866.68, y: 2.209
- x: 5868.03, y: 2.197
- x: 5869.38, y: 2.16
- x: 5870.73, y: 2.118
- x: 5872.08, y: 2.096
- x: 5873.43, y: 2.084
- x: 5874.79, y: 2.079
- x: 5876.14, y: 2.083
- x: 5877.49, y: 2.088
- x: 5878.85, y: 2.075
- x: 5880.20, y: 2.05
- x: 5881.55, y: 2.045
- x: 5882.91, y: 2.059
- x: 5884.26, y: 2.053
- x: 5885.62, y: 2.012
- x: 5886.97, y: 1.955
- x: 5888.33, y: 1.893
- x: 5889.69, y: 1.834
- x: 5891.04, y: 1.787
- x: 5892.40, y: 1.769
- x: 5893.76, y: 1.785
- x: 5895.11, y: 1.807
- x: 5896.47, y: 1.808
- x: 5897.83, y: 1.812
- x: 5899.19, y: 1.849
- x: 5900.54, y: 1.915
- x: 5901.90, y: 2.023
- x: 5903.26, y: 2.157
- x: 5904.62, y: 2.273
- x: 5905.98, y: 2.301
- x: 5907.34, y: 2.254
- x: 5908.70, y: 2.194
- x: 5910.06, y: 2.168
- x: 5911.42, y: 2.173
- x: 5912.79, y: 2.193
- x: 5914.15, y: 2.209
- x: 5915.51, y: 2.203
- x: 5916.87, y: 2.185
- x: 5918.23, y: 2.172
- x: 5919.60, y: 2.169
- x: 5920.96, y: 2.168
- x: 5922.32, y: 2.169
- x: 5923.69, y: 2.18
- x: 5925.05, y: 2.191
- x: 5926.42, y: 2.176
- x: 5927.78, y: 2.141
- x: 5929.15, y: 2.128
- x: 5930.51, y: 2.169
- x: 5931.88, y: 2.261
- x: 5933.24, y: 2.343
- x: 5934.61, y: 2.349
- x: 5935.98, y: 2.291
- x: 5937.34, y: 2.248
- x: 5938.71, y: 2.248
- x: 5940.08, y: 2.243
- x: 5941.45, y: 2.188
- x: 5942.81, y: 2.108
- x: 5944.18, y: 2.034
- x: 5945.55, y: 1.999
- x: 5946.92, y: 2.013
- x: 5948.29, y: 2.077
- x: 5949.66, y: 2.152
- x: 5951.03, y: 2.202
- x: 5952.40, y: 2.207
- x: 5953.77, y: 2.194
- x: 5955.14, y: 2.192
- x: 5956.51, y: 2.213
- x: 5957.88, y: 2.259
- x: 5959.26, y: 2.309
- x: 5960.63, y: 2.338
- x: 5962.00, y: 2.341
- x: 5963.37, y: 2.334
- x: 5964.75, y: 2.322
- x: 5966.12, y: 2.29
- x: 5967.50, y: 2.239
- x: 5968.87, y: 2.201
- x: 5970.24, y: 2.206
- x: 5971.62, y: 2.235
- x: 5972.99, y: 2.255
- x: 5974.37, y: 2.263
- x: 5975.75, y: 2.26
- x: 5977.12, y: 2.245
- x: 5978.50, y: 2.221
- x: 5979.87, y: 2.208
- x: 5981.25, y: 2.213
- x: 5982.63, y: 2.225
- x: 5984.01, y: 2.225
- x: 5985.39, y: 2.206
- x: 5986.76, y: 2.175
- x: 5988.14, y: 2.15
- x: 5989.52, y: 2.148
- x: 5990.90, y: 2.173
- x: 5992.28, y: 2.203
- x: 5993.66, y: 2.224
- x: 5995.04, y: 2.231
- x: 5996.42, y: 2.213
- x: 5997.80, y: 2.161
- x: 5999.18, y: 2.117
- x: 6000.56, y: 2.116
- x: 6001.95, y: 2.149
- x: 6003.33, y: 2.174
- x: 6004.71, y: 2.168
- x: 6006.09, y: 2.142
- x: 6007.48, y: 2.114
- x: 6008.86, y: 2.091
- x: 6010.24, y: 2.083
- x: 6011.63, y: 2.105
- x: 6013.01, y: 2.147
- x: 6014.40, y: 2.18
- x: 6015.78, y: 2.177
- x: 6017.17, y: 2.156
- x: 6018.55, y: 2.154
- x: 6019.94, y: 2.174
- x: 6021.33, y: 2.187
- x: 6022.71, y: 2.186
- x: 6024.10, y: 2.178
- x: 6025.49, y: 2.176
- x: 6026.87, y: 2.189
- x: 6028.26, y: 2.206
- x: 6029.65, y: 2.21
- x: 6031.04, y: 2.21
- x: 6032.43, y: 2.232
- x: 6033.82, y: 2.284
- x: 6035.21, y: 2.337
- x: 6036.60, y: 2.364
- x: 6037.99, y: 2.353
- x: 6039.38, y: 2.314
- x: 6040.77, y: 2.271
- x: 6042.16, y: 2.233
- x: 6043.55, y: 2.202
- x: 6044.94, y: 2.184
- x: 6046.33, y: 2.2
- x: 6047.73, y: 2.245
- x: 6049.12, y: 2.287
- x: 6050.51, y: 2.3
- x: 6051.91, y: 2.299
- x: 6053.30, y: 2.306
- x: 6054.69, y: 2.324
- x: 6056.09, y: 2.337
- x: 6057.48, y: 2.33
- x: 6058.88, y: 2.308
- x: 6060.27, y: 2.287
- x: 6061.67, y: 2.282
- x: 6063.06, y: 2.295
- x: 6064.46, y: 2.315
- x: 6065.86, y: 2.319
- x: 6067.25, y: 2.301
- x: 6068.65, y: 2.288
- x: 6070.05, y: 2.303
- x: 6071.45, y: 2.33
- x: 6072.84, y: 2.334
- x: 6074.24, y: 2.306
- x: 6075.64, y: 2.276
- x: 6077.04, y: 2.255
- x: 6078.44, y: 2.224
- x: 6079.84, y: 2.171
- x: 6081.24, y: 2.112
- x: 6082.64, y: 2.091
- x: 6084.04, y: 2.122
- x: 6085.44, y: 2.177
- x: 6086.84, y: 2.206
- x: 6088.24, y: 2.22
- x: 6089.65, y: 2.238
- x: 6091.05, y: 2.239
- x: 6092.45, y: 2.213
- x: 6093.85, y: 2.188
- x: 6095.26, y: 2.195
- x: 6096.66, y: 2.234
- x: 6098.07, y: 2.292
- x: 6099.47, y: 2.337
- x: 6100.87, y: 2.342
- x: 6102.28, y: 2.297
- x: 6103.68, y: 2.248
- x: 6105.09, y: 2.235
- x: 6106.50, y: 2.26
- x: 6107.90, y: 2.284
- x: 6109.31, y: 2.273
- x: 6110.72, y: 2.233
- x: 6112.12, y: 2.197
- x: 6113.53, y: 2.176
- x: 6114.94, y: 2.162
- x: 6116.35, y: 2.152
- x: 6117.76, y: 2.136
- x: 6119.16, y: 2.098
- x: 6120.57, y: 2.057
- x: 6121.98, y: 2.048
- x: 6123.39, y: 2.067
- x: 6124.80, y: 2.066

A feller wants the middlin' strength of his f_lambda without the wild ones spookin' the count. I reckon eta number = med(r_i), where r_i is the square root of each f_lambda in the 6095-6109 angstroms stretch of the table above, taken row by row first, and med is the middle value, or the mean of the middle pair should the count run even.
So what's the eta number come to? 1.51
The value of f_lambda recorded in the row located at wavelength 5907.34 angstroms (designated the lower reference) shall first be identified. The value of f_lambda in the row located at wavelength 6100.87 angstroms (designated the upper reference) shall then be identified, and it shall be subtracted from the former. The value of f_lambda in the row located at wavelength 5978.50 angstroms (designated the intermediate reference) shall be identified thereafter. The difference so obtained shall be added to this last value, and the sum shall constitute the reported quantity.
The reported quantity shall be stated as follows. 2.13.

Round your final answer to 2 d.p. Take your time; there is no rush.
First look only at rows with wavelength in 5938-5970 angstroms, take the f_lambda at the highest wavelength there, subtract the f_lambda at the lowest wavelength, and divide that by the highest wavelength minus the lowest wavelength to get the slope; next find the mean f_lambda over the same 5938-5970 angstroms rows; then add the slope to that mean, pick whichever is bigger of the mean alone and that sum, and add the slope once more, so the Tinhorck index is 2.20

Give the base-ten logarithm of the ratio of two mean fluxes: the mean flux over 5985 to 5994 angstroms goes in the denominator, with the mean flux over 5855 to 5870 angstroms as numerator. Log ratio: 0.013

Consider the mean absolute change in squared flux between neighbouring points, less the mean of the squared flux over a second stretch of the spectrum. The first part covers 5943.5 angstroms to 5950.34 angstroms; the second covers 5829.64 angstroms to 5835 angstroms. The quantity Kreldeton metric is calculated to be -4.8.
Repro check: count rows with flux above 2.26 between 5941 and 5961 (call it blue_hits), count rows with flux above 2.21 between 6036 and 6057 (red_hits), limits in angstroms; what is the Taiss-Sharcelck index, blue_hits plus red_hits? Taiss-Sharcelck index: 14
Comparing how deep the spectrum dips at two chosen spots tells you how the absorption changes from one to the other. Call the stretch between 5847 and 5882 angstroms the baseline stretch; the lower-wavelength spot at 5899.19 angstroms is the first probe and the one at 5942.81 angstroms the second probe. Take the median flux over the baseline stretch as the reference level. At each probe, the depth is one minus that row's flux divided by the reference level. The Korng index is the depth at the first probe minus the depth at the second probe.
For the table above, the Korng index 0.12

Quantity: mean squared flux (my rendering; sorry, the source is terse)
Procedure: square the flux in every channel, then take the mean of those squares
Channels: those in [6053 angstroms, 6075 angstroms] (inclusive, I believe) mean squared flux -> 5.3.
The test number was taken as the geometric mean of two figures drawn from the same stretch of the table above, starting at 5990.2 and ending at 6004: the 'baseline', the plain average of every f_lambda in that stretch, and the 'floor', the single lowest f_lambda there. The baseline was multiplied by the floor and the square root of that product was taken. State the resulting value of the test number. 2.15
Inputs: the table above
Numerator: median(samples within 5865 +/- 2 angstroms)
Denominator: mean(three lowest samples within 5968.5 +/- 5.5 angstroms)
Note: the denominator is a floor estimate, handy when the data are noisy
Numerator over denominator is 0.99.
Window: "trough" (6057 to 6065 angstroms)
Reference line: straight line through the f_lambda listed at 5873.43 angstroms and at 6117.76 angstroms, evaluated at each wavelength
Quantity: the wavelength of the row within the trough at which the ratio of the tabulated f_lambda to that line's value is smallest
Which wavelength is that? 6061.67 angstroms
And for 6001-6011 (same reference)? 6010.24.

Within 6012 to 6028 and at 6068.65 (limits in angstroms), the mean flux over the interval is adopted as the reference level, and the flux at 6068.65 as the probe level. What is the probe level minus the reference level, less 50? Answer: -49.9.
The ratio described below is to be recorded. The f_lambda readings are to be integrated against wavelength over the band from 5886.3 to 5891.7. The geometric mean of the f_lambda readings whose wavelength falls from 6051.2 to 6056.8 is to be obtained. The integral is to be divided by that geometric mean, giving 4.4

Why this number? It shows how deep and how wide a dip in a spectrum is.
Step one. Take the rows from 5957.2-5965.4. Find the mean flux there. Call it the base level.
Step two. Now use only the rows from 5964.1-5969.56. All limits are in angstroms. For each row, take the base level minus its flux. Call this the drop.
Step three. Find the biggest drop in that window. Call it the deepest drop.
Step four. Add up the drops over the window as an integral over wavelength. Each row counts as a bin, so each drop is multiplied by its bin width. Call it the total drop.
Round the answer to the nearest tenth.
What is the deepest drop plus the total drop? 0.4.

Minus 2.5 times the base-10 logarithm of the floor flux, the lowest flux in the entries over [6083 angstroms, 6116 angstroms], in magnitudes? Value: -0.817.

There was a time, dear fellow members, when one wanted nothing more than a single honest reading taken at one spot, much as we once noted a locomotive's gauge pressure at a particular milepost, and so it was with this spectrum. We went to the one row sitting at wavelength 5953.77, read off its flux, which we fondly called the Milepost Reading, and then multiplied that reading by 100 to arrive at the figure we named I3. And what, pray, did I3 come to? 219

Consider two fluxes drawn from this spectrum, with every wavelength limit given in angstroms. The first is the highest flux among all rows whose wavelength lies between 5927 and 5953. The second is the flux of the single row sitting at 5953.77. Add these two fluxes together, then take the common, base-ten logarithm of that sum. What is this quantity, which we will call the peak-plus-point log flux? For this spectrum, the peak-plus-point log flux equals 0.657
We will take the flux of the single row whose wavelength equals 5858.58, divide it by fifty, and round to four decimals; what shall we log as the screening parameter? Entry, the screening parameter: 0.0477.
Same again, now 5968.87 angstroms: 0.0440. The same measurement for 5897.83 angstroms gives 0.0362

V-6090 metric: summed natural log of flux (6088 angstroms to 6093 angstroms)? 3.20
